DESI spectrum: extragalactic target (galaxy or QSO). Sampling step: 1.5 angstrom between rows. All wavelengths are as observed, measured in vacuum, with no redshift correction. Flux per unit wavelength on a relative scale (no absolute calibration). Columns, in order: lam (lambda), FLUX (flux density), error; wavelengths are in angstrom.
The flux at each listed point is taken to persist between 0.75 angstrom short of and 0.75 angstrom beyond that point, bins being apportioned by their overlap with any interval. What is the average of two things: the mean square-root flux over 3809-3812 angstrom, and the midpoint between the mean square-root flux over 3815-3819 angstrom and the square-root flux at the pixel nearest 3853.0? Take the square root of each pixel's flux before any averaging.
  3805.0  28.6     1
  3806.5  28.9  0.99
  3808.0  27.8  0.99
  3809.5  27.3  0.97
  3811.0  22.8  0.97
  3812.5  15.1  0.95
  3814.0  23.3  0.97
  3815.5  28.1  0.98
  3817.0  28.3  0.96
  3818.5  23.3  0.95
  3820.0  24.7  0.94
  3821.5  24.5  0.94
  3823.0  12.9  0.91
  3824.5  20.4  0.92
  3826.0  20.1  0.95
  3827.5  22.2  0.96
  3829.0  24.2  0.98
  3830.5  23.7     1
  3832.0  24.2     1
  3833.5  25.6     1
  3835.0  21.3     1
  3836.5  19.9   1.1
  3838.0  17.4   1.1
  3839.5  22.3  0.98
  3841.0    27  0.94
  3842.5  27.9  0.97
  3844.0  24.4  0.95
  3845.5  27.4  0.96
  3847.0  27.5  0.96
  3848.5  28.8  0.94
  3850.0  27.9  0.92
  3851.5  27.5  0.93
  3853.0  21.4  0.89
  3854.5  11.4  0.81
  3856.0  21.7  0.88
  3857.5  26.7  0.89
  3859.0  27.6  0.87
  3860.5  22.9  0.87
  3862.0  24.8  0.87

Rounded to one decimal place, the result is 4.9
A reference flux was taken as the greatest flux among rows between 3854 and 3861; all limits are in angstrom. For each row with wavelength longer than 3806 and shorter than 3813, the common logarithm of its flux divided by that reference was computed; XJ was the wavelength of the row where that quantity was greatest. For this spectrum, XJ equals 3806.5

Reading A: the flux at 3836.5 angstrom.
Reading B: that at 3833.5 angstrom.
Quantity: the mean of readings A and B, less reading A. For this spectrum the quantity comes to 3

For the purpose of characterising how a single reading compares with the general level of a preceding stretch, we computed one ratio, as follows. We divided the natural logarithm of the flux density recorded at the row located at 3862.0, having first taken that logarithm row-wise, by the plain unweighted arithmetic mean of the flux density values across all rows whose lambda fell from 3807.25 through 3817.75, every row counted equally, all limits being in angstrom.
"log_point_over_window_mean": 0.130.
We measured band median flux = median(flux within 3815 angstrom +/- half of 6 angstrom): 26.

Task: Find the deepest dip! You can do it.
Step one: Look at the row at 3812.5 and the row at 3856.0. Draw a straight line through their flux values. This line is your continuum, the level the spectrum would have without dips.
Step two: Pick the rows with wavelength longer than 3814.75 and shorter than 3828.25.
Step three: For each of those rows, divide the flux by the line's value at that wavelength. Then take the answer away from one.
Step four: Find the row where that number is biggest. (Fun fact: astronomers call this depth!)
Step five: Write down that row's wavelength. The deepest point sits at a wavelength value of 3823.0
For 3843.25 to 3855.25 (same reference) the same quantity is 3854.5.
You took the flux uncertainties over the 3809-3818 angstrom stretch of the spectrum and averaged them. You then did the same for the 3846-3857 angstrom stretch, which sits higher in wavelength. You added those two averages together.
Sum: 1.87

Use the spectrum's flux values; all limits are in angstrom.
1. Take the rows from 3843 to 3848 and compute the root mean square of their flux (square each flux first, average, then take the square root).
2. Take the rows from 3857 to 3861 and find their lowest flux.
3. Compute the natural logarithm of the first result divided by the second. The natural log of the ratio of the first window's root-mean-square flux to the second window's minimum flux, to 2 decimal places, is 0.14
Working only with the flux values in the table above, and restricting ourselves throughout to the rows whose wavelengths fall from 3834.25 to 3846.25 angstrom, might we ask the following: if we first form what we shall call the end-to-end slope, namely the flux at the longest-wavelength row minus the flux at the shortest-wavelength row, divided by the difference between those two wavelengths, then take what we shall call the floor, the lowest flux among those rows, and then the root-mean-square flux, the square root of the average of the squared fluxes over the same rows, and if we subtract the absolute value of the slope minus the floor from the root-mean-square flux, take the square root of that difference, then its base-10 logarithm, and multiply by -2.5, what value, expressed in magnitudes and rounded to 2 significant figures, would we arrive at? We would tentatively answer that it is -1.0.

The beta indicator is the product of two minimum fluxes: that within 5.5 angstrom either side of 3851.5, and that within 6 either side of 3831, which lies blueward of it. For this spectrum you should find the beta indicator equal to 227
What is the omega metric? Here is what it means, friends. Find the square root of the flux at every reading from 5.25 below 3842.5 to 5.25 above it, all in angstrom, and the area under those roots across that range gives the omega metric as 52.2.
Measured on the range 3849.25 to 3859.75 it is 50.4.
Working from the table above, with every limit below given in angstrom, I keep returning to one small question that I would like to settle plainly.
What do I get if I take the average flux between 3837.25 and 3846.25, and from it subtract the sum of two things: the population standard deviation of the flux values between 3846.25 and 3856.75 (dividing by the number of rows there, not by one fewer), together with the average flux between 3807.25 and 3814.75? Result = -4.6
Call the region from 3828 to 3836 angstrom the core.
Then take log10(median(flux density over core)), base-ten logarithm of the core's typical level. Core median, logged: 1.38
